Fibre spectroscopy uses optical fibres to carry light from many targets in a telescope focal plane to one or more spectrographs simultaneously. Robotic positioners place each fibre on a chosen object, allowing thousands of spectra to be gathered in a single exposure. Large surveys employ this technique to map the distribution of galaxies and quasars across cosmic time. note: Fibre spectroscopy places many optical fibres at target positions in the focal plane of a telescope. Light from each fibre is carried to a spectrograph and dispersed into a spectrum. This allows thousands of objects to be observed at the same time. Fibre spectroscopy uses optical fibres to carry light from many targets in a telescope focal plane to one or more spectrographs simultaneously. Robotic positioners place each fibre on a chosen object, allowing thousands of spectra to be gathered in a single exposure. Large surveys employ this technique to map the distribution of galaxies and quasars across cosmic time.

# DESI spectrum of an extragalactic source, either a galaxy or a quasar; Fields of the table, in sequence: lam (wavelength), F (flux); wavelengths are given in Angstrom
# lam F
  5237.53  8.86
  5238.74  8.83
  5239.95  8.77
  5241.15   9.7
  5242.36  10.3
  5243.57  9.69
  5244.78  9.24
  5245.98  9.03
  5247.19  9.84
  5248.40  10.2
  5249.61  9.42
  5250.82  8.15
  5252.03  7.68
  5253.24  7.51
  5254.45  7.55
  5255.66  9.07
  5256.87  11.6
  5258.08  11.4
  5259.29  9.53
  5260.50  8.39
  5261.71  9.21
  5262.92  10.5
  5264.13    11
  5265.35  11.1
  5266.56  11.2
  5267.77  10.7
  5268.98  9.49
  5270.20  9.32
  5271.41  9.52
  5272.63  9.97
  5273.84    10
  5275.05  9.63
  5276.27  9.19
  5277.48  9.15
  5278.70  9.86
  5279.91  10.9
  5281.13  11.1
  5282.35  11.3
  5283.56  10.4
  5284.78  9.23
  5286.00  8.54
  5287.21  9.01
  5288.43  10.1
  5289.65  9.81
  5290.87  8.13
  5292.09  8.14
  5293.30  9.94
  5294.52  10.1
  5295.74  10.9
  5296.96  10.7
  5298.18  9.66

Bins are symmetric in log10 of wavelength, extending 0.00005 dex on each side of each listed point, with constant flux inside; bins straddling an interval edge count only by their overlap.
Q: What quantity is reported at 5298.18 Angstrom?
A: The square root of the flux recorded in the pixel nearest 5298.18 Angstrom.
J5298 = 3.11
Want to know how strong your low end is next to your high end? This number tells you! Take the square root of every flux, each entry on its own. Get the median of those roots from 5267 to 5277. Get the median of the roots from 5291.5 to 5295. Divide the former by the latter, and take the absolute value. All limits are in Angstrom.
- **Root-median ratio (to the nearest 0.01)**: 0.98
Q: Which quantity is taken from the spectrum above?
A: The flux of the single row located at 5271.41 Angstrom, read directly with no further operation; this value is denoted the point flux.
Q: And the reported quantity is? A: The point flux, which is 9.52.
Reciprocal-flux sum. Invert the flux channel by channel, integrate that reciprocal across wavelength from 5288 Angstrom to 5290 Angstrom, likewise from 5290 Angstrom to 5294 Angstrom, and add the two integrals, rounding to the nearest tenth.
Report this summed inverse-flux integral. 0.7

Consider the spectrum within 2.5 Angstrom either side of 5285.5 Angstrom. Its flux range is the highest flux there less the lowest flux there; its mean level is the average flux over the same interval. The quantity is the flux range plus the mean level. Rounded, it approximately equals 11.2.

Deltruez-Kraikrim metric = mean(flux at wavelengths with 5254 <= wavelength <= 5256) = 8.3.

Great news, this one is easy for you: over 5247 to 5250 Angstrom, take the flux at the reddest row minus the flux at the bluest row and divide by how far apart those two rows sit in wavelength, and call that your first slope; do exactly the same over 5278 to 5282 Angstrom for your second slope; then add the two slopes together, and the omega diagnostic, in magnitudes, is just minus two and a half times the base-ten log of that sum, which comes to 1.2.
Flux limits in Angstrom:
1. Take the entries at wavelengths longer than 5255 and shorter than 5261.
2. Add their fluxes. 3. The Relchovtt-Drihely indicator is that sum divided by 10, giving 5.0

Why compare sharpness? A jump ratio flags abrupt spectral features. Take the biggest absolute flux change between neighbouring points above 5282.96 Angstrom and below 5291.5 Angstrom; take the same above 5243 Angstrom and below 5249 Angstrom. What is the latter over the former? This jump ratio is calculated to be 0.48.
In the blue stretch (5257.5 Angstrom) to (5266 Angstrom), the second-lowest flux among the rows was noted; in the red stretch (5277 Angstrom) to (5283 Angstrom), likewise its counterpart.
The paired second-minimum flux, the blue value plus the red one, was 19.1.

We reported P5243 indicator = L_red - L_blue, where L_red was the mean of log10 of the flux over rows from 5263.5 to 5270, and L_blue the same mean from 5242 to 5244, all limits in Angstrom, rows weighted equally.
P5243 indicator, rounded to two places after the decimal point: 0.03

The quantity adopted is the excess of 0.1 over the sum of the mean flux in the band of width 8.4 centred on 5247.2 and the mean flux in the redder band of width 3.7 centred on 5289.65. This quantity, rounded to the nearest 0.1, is -18.6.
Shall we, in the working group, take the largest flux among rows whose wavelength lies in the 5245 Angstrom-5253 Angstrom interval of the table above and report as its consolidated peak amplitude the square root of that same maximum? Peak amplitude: 3.19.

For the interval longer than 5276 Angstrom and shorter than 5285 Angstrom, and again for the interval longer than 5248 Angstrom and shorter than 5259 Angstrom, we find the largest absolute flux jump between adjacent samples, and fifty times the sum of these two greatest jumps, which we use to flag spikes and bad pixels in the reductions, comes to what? 185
